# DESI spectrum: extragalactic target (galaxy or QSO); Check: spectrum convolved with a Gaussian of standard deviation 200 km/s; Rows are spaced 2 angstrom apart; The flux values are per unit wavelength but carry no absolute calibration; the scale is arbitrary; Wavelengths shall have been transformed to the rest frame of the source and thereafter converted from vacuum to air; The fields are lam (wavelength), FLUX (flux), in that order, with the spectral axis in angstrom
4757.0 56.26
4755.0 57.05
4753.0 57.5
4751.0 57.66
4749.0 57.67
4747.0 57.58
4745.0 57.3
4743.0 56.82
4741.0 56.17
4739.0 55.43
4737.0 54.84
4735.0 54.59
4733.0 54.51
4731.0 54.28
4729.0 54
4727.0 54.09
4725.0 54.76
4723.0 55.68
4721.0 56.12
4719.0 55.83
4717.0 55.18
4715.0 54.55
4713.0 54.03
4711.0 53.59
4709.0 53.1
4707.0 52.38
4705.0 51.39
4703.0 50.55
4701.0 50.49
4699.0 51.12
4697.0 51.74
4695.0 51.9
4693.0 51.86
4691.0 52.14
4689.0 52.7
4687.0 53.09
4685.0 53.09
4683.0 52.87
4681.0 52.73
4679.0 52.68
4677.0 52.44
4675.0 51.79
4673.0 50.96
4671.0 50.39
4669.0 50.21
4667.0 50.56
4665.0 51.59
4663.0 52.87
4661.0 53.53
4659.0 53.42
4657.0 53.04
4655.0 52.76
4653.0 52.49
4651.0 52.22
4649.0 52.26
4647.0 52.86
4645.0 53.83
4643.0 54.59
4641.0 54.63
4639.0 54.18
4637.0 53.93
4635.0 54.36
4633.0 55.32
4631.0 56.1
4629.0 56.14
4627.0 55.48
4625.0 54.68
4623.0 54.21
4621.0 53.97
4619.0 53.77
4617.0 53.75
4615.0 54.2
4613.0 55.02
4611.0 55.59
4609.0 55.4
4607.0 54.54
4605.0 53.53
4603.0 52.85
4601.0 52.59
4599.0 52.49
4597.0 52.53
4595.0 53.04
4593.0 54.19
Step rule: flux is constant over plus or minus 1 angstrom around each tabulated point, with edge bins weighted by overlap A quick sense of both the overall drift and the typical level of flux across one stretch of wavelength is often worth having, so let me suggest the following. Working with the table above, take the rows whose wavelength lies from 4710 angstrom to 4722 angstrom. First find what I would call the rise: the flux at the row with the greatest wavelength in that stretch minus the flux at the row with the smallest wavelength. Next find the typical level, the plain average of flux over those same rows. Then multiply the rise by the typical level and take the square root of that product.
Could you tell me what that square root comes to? 11.8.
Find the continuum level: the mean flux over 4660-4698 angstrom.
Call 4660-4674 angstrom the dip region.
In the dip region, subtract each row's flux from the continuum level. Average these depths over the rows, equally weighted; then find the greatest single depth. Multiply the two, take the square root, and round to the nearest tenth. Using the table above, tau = 1.1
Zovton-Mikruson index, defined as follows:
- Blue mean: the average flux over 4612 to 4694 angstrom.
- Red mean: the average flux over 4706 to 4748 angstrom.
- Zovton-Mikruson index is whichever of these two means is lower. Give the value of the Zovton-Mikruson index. 53.2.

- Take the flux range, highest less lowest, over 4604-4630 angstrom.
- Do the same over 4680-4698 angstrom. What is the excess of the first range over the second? 1.3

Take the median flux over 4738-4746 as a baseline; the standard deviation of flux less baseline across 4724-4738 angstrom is 0.3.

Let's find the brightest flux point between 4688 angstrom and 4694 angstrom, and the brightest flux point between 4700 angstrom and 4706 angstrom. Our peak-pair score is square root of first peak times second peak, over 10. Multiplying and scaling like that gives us 5.20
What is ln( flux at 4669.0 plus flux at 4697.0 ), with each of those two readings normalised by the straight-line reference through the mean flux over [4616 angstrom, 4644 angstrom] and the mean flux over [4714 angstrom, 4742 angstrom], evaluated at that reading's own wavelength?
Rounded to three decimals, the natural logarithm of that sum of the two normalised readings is 0.620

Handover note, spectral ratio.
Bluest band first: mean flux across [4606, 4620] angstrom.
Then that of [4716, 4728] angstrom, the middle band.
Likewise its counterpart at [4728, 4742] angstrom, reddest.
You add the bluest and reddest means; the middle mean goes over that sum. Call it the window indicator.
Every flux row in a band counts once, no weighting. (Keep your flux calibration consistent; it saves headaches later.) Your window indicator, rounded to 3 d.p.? 0.505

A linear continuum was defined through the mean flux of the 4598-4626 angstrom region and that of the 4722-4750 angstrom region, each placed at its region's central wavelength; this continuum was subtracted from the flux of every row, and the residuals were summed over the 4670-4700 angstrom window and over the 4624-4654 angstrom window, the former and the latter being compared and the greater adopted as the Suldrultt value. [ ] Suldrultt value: -2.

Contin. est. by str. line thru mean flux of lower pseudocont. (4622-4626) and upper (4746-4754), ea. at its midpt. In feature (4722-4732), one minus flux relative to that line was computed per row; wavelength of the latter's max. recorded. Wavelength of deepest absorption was 4729.0 angstrom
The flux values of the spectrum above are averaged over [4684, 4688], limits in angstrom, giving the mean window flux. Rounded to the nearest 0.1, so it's 53.1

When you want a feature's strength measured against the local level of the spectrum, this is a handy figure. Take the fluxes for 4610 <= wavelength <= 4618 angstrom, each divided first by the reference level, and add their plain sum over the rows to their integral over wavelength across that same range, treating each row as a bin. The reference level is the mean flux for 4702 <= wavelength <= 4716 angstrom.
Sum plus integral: 12.4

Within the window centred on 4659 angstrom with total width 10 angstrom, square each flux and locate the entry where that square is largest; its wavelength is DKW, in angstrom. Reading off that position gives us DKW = 4661.0 angstrom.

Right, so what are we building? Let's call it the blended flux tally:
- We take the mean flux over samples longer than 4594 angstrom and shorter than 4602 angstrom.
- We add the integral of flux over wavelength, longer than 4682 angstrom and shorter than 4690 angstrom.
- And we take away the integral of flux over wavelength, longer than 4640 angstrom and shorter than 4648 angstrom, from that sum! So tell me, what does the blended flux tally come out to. 44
